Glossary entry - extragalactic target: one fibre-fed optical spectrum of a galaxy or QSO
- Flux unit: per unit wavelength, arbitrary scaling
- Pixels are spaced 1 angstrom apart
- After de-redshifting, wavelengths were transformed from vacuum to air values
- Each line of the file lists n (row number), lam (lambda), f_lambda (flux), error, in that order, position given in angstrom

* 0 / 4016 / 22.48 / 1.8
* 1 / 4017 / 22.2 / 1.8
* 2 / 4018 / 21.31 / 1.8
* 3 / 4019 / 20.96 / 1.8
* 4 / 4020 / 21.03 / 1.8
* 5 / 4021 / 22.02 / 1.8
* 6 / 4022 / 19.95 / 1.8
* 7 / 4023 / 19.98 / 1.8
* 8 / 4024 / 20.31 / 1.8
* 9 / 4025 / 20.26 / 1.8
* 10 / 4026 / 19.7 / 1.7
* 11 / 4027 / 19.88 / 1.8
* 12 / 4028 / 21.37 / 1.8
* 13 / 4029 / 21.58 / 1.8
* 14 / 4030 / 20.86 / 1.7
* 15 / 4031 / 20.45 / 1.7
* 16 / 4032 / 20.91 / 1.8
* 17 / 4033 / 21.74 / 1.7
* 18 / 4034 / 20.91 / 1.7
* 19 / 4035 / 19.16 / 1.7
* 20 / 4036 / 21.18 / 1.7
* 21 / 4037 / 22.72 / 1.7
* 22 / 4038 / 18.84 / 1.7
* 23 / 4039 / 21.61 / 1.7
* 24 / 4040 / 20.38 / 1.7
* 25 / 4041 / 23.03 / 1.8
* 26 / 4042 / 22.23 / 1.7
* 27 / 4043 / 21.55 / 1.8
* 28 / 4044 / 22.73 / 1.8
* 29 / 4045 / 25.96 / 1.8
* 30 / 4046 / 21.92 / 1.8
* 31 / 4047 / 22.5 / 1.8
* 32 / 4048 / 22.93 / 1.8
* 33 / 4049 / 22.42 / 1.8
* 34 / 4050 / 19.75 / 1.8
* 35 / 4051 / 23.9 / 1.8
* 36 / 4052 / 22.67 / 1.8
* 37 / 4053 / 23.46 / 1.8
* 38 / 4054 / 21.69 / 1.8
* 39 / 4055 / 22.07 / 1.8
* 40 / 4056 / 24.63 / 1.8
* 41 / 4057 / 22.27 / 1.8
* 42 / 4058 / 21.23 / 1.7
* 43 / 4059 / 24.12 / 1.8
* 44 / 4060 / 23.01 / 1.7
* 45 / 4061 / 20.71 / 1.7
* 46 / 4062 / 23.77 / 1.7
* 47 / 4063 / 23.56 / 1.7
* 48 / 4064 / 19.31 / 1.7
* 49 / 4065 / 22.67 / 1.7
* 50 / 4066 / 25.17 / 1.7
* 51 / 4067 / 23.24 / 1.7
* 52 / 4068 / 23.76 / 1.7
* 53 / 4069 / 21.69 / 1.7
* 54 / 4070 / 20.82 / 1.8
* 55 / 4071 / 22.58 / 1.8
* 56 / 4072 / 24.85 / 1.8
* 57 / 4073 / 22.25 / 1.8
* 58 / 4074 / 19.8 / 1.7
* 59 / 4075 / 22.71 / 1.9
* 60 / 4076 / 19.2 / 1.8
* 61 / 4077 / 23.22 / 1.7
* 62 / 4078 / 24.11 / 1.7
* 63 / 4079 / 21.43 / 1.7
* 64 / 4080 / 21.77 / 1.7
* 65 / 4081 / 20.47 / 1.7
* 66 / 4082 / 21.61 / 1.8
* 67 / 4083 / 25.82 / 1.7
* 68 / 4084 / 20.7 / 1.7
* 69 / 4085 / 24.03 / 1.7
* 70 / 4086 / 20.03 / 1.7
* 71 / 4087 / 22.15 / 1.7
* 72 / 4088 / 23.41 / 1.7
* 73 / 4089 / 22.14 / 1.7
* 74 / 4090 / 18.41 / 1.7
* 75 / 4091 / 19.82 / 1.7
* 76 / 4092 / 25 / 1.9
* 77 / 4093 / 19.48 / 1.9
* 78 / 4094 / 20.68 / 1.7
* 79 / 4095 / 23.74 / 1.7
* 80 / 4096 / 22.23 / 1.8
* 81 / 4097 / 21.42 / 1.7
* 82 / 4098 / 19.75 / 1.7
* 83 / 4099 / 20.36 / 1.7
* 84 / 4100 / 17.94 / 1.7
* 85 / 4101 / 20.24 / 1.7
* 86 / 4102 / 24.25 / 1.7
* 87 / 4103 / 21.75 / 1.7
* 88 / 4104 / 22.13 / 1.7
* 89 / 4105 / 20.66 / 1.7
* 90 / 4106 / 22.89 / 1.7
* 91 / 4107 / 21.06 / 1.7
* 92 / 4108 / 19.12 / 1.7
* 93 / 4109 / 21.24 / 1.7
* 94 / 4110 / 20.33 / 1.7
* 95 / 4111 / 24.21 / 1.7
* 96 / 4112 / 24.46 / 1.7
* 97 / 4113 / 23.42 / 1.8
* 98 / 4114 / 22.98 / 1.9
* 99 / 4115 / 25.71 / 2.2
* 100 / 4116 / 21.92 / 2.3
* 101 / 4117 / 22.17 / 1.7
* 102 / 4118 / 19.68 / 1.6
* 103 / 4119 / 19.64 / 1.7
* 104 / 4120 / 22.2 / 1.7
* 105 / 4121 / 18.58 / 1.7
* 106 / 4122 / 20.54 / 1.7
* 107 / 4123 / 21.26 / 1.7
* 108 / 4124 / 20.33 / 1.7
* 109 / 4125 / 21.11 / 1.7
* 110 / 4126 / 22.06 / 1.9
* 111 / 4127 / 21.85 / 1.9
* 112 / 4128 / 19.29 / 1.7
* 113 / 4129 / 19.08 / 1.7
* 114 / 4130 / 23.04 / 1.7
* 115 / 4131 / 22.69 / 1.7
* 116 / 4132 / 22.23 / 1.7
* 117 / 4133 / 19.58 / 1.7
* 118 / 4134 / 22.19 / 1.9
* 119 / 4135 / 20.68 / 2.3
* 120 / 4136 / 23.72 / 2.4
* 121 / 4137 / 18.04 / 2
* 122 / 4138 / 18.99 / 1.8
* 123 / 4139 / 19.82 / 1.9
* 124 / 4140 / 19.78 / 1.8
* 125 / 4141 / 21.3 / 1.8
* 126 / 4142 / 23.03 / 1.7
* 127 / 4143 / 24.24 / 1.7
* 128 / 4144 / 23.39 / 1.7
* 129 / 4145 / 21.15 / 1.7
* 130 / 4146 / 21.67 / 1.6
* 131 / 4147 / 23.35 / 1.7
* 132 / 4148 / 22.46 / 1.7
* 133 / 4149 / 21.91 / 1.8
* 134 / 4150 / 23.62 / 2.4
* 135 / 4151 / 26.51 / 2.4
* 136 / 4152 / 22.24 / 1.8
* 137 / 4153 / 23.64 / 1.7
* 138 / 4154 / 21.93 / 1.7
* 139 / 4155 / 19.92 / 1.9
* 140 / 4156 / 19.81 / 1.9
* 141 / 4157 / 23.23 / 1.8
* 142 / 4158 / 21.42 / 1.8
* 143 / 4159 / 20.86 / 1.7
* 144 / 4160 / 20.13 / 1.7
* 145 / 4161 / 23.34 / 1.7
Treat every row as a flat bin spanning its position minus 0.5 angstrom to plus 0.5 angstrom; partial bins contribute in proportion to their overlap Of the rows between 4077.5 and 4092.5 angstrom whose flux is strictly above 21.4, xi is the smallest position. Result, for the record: 4078 angstrom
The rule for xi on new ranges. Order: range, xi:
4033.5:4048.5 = 4037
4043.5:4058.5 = 4044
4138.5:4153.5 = 4142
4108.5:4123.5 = 4111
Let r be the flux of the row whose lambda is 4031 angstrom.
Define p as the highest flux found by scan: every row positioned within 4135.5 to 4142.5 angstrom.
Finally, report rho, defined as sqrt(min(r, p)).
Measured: 4.52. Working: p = 23.72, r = 20.45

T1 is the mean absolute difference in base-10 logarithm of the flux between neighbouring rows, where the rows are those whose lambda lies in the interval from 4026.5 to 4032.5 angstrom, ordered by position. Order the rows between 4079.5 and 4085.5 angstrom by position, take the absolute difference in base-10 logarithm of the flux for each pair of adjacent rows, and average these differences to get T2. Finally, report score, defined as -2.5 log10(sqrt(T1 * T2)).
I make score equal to 3.9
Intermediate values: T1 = 0.01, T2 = 0.0577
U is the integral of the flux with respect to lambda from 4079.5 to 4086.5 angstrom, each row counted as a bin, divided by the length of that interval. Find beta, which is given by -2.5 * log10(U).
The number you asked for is -3.36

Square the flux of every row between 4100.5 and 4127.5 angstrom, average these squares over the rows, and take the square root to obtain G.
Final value 21.8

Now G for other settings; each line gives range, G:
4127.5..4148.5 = 21.5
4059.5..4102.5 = 22.0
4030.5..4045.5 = 21.6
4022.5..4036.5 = 20.6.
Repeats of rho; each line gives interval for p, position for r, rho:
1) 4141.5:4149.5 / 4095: 4.87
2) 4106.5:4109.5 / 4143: 4.61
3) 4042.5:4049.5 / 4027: 4.46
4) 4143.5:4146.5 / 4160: 4.49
